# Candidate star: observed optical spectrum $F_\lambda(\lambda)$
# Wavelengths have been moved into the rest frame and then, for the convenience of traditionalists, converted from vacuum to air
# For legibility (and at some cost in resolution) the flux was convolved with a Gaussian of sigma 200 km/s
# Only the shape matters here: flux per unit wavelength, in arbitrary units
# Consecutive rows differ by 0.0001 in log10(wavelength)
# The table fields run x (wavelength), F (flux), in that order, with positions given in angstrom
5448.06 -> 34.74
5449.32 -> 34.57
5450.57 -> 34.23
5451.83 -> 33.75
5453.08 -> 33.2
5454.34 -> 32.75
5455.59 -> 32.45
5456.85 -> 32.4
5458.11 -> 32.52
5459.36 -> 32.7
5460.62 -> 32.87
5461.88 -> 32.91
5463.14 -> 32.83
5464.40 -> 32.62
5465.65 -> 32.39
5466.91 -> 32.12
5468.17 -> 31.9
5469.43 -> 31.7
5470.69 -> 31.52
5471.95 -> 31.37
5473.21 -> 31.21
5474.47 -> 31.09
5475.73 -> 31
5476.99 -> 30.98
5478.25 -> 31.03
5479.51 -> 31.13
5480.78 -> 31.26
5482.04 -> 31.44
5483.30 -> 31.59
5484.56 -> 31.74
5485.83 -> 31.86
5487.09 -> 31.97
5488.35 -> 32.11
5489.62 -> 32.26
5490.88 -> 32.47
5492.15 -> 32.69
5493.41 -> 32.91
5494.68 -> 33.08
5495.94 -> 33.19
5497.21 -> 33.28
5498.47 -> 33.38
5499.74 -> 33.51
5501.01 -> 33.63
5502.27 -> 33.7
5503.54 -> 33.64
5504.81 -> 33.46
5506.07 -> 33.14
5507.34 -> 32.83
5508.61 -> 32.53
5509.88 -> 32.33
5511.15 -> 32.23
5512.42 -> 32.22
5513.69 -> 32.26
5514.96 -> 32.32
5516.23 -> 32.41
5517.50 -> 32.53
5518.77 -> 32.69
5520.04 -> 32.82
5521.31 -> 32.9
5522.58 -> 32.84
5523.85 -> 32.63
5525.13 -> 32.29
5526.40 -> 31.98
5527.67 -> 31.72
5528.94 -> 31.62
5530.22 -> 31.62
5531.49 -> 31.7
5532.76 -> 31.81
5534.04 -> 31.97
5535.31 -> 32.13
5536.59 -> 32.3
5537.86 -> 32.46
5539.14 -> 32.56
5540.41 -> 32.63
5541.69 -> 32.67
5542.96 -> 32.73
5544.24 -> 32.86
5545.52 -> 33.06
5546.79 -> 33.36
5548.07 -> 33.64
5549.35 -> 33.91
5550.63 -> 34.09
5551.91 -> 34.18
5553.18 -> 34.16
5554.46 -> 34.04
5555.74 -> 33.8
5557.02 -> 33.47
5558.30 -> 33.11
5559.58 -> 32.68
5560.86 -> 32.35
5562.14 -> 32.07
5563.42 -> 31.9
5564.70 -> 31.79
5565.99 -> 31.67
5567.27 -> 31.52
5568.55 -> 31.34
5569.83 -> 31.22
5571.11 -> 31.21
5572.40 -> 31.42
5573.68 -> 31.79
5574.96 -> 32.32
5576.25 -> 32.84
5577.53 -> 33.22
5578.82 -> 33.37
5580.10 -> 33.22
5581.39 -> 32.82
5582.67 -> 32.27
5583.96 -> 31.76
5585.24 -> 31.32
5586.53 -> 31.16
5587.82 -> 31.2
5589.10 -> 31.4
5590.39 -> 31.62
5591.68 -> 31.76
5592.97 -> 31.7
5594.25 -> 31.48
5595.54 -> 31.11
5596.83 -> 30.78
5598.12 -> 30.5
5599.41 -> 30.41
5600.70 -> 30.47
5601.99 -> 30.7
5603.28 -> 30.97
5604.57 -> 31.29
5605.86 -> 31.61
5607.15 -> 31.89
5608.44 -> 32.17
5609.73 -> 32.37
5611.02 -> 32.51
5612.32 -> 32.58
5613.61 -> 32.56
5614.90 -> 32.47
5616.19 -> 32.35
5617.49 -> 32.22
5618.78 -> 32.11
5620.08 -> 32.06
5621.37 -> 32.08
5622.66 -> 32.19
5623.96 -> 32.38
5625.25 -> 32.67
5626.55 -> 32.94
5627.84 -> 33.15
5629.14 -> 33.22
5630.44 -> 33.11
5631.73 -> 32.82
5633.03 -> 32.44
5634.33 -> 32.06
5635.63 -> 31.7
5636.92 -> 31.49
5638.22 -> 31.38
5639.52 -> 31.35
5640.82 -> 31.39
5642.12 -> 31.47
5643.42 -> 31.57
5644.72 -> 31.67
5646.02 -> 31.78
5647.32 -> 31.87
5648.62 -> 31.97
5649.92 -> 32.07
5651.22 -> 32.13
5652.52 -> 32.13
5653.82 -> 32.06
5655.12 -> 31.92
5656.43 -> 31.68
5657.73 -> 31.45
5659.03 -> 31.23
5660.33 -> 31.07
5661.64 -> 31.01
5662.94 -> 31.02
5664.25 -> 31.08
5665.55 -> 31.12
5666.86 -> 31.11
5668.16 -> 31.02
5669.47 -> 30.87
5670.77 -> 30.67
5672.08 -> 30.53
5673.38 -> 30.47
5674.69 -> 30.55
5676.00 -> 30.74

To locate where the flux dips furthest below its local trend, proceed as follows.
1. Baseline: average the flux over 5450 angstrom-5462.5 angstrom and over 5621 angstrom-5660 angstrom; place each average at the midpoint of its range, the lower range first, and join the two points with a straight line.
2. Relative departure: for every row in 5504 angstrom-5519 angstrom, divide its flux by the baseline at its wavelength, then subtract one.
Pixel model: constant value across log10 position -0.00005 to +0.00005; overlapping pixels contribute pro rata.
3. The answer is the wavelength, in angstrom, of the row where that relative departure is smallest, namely 5512.42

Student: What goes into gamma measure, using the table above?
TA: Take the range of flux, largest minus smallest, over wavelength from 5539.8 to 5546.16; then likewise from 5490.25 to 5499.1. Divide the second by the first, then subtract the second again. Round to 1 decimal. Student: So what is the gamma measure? 1.2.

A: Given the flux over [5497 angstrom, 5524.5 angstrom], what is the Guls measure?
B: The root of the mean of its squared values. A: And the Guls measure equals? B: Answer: 32.9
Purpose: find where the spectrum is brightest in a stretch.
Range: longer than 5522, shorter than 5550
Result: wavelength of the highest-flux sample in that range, 5549.35 angstrom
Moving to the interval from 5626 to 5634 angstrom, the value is 5629.14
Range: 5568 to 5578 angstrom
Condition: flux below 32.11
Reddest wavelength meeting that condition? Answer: 5573.68 angstrom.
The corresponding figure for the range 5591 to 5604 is 5603.28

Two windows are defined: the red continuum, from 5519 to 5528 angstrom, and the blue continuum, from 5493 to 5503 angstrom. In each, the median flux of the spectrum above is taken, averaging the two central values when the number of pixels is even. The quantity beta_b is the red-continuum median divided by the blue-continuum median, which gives 0.98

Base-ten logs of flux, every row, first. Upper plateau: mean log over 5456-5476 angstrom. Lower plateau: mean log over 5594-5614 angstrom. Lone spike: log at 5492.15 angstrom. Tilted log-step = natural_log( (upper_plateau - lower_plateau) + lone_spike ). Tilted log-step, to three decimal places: 0.421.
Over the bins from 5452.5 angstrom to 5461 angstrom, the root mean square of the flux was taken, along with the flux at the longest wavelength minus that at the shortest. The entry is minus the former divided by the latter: 99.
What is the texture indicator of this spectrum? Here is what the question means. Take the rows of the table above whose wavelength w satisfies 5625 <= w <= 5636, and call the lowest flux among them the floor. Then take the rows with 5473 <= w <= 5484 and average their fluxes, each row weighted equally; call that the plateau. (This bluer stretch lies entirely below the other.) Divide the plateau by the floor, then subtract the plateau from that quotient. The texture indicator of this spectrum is -30.2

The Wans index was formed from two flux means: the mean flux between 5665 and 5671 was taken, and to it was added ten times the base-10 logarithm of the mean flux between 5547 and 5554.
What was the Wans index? 46.3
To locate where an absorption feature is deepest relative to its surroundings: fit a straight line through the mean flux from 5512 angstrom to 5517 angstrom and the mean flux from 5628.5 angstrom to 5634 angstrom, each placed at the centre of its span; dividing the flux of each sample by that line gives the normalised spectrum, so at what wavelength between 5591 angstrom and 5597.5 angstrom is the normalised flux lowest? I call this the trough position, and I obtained 5596.83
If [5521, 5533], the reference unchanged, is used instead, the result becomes 5530.22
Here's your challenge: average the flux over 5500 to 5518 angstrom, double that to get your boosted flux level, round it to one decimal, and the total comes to 65.6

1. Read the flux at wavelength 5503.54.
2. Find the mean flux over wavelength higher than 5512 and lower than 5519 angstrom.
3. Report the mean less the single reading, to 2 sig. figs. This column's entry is -1.2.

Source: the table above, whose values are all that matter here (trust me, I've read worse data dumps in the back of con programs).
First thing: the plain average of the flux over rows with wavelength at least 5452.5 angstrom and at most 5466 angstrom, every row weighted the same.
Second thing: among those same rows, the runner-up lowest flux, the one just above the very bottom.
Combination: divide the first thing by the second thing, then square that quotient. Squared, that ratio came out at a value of 1.02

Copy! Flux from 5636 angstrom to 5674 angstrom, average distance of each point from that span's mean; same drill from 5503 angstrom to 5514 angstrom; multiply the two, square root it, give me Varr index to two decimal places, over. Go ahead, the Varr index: 0.43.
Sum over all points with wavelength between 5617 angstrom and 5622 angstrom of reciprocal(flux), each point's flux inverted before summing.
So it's 0.12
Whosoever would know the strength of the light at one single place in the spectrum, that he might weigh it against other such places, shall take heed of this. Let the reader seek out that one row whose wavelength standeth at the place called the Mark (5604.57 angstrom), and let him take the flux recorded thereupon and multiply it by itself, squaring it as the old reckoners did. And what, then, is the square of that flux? 979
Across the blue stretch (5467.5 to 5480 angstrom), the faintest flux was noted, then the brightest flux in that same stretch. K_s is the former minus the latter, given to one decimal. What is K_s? -0.9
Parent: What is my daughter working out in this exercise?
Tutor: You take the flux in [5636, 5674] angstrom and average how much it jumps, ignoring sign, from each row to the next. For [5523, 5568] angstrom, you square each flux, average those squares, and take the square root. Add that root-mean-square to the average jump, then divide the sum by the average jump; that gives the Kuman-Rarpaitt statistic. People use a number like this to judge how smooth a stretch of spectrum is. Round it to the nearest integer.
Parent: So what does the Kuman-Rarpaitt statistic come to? 328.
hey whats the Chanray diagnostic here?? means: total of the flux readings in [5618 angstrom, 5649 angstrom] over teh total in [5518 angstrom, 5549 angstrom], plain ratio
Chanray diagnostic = 0.99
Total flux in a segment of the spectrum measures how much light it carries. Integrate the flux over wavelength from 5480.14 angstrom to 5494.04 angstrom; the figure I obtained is 445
